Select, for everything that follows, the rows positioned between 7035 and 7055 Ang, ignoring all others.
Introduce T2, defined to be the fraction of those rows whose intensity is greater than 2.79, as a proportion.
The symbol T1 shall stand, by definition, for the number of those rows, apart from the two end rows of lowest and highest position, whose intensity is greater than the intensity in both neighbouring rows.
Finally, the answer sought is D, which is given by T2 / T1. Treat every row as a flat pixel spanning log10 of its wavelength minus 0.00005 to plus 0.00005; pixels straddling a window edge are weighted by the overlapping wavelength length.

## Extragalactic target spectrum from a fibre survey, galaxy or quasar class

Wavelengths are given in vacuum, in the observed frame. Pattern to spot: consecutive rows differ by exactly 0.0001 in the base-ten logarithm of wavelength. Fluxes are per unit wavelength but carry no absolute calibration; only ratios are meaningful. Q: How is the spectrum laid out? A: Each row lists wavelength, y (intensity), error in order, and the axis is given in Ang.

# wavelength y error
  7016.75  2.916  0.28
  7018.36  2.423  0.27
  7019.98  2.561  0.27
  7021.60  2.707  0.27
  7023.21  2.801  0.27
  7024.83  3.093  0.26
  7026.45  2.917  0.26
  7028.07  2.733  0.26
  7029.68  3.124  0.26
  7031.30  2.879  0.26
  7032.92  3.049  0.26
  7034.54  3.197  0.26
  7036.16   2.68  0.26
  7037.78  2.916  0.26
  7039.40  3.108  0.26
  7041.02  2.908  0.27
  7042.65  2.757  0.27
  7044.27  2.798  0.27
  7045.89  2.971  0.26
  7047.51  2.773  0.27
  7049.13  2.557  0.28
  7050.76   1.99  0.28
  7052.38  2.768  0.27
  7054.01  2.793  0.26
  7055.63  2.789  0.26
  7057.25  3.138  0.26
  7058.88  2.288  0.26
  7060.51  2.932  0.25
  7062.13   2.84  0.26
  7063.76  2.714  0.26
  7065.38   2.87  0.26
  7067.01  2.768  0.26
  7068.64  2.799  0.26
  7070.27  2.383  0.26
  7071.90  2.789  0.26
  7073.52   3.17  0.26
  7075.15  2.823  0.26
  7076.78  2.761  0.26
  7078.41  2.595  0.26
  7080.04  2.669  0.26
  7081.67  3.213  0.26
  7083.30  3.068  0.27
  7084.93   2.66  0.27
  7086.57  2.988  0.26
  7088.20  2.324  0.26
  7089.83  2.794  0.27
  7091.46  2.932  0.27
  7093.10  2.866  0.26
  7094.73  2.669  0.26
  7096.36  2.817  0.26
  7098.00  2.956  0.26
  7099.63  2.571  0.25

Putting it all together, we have 0.25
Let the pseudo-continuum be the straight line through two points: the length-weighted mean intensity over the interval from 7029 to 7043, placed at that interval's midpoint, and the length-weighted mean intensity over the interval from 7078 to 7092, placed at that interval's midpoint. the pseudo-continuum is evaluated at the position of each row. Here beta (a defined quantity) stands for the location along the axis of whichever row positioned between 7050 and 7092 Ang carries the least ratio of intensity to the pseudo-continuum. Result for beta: 7050.76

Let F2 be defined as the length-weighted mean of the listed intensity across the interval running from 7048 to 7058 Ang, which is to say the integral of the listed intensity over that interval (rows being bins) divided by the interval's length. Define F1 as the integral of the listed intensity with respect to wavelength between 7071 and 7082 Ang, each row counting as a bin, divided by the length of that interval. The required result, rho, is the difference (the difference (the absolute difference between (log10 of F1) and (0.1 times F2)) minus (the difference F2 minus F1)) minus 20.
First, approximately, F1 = 2.84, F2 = 2.67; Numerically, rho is -19.6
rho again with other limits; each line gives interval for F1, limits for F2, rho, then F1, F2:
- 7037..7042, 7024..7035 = -19.9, 2.97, 2.99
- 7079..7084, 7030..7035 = -19.9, 2.96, 3.04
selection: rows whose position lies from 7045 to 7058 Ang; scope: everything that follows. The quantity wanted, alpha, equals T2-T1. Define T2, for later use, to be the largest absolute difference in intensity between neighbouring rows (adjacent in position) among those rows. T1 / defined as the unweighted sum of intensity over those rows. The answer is -21.0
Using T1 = 21.8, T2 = 0.78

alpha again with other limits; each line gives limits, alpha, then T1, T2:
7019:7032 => -22.4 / 22.8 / 0.39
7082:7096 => -21.6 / 22.3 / 0.66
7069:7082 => -21.9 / 22.4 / 0.54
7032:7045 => -22.9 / 23.4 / 0.52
